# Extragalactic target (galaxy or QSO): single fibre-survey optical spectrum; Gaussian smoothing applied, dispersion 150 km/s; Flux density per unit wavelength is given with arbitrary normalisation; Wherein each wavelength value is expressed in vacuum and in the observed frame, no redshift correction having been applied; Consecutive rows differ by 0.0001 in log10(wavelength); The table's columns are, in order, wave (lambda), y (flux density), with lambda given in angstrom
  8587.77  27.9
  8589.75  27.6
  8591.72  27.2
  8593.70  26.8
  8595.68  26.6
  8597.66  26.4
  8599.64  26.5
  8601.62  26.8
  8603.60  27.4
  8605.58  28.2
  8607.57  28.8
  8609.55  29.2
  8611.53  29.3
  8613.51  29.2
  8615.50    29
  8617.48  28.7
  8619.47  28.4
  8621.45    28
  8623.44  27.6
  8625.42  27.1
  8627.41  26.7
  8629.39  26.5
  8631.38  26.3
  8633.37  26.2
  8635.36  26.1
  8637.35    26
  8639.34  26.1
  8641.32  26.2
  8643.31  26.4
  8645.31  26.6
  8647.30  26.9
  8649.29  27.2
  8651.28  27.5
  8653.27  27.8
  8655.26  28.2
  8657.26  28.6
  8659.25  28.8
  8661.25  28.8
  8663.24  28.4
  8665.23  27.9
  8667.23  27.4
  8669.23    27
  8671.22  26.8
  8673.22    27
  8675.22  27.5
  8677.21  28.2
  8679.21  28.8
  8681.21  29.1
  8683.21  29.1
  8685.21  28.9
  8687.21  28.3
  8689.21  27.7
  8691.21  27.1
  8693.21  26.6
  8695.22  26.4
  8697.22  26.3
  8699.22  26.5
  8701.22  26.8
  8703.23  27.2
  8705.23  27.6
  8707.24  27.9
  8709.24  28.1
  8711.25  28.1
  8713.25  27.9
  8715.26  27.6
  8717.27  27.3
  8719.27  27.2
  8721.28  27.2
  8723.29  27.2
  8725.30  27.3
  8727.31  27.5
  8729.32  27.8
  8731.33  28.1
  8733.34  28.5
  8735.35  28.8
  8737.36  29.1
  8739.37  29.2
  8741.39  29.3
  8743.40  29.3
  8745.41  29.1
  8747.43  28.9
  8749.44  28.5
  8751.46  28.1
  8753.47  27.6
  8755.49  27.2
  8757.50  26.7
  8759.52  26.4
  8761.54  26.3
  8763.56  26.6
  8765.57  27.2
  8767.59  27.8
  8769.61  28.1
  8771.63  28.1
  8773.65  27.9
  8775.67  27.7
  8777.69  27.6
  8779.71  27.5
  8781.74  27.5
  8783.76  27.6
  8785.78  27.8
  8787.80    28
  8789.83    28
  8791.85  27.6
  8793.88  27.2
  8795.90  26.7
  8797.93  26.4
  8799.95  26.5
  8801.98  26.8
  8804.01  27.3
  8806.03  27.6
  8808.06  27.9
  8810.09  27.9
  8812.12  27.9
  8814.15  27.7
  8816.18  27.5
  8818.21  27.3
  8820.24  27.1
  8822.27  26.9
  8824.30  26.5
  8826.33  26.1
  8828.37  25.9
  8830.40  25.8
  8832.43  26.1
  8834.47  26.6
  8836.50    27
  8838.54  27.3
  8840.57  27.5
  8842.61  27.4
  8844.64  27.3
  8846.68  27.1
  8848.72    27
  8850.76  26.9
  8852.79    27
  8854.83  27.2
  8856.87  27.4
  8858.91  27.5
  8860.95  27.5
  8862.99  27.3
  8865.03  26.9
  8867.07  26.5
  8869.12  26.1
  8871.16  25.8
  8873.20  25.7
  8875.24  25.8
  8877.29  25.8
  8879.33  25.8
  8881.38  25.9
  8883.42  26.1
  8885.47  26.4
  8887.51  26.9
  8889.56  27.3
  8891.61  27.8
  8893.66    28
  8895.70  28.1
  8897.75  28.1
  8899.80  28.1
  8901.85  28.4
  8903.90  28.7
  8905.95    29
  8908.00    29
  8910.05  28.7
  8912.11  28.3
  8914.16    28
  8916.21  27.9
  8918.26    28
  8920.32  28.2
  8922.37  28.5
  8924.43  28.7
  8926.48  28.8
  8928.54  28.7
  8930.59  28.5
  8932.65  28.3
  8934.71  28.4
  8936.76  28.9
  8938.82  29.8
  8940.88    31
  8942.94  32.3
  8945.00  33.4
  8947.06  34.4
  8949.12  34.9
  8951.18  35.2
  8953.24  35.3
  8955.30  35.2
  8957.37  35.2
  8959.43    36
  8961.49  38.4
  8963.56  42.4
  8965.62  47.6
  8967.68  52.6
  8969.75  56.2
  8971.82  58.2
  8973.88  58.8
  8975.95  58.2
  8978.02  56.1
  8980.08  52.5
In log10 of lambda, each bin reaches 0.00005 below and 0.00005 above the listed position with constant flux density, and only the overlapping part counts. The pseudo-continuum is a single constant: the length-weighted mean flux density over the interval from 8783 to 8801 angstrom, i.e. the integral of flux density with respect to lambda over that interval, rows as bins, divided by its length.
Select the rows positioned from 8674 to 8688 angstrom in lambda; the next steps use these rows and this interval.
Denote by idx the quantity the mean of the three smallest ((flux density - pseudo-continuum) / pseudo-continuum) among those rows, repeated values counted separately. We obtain 0.025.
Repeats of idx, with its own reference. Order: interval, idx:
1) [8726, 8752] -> 0.018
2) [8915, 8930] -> 0.027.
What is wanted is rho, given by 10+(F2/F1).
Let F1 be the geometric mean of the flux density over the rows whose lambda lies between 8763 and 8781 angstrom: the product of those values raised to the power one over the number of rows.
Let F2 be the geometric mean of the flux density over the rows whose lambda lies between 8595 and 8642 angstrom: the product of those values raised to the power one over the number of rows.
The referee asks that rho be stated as 11.0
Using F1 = 27.6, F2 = 27.4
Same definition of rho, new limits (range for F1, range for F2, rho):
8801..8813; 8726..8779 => 11.0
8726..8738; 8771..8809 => 11.0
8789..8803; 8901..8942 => 11.1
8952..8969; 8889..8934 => 10.7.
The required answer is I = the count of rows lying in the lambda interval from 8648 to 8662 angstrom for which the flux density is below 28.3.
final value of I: 4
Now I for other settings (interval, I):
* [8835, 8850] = 7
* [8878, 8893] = 7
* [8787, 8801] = 7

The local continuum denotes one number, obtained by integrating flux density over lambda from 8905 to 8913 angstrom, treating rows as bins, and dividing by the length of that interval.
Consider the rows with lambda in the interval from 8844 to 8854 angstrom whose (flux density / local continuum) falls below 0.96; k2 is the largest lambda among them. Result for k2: 8852.79 angstrom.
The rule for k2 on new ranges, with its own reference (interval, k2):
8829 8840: 8838.54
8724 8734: 8727.31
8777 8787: 8781.74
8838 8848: 8846.68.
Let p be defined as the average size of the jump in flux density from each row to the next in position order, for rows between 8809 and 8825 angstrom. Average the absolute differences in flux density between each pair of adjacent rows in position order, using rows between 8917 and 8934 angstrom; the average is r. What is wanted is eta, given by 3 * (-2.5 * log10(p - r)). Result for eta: 13.8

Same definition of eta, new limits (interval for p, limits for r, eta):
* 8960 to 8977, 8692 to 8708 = -3.3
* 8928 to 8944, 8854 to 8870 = 3.1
